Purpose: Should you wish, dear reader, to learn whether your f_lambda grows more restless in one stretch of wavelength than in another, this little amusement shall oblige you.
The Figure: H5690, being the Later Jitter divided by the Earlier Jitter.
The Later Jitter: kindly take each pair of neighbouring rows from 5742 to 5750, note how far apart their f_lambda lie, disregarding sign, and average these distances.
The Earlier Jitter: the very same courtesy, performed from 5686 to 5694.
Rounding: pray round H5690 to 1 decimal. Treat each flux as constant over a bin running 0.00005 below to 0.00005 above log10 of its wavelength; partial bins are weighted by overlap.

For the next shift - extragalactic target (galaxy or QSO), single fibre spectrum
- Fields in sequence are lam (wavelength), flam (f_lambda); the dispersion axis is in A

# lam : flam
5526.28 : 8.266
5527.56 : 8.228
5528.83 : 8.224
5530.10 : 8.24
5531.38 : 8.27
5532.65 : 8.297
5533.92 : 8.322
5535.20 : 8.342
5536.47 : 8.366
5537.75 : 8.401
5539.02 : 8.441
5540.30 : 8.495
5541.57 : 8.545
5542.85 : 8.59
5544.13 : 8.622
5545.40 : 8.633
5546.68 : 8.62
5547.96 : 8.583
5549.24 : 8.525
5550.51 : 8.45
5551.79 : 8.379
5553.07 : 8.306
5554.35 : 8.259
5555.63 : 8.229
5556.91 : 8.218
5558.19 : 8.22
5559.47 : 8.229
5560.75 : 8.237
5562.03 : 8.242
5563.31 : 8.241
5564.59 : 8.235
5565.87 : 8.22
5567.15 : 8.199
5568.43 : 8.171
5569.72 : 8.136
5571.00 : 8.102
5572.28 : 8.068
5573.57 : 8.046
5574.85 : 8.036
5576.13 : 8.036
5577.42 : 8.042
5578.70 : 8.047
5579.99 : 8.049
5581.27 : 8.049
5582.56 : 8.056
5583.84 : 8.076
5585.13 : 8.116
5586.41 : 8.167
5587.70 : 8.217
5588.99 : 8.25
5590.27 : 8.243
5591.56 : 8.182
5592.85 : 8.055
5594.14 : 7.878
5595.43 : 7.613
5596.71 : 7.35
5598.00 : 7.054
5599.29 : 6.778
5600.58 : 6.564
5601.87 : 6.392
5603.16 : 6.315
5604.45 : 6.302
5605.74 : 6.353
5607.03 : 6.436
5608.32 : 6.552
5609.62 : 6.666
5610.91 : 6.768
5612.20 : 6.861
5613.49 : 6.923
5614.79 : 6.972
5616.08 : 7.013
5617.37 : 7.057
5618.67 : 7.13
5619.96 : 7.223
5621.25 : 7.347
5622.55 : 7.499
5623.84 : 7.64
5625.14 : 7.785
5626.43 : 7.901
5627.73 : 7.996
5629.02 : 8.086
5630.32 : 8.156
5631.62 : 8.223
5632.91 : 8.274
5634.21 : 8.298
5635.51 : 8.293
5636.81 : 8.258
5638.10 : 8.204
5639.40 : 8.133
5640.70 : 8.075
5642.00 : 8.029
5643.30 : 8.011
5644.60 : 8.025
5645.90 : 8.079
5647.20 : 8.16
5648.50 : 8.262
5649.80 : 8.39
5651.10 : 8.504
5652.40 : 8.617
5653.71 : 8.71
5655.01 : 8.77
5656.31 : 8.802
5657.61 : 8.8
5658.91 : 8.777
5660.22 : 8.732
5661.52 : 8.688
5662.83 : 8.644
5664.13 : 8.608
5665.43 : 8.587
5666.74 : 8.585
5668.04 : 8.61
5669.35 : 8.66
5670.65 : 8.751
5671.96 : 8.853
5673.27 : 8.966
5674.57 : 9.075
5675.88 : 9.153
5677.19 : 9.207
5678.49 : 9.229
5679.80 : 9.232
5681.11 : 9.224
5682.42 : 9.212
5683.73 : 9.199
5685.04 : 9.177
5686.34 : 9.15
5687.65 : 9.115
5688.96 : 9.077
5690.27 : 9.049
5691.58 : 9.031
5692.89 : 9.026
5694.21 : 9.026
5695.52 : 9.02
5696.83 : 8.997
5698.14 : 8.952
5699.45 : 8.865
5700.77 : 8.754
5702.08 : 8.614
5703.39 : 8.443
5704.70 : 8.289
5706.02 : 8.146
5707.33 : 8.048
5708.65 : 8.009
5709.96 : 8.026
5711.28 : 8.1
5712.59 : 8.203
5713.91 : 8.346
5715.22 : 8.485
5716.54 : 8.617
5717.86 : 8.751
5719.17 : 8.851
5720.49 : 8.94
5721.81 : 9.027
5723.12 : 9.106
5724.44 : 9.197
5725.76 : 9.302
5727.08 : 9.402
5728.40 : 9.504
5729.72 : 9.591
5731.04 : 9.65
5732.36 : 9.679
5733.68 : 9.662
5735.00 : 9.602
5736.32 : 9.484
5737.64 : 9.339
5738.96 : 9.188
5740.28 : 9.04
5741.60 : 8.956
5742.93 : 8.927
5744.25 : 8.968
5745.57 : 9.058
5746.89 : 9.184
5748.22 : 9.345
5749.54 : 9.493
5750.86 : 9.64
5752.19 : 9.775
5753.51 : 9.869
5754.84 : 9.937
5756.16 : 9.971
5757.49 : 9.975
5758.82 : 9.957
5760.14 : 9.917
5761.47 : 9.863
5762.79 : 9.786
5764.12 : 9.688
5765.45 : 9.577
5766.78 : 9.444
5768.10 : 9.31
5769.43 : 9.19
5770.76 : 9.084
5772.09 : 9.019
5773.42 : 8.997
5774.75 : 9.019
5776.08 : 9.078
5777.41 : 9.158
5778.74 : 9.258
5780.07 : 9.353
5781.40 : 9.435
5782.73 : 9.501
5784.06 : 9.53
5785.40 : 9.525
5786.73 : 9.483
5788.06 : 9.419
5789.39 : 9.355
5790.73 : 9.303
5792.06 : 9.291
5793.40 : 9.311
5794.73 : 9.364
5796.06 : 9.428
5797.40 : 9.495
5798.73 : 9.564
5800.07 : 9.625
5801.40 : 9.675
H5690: 4.6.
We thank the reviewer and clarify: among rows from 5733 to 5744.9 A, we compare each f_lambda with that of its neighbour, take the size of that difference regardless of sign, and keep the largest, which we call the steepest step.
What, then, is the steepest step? 0.15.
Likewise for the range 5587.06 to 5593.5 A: 0.13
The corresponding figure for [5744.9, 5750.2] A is 0.16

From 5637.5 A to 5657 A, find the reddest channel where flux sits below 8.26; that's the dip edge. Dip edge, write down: 5647.20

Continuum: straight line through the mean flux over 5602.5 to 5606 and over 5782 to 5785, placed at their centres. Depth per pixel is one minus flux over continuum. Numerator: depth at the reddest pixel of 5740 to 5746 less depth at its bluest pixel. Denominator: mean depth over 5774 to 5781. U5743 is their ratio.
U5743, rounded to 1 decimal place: 0.4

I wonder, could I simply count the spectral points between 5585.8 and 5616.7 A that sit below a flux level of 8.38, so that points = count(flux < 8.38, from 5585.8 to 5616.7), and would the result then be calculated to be 24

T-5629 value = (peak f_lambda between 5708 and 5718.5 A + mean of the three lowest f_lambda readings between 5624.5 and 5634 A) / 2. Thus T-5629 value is 8.3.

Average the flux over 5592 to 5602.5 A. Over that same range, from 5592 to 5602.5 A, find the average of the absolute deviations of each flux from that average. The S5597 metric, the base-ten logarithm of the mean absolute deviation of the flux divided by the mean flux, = -1.15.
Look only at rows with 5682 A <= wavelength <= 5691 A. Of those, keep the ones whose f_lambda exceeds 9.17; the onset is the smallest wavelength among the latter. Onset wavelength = 5682.42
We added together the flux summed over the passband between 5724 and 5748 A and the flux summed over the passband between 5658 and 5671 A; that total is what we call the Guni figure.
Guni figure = 254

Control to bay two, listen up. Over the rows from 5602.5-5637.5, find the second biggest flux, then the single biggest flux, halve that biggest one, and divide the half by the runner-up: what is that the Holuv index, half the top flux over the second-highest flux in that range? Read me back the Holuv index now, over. 0.500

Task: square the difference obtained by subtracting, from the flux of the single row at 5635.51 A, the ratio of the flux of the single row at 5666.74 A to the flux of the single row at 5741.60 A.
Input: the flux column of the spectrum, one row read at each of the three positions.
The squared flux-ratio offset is 53.8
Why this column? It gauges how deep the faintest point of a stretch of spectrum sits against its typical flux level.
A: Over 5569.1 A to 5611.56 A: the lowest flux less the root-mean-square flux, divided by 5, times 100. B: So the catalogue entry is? -25.6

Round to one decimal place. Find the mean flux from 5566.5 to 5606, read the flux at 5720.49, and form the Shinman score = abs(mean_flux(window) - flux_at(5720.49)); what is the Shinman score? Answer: 1.2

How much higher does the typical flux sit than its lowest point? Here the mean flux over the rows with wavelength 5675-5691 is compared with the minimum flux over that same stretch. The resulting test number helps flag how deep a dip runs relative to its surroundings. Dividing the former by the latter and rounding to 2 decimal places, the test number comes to 1.01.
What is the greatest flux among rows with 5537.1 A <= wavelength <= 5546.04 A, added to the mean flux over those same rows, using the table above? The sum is 17.2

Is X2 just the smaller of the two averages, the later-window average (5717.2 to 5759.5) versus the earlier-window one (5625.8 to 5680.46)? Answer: 8.5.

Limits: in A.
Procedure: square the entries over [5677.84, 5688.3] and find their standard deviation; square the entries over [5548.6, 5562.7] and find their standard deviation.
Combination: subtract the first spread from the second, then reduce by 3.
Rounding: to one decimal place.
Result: -2.0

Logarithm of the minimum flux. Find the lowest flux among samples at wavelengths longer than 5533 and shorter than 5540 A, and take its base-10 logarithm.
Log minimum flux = 0.92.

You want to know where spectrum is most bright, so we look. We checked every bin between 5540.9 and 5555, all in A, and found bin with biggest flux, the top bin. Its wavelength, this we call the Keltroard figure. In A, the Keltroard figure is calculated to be 5545.40 A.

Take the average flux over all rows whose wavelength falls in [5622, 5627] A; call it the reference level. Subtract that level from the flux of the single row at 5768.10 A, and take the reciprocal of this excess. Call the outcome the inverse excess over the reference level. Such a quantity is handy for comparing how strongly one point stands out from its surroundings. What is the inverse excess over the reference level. 0.6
